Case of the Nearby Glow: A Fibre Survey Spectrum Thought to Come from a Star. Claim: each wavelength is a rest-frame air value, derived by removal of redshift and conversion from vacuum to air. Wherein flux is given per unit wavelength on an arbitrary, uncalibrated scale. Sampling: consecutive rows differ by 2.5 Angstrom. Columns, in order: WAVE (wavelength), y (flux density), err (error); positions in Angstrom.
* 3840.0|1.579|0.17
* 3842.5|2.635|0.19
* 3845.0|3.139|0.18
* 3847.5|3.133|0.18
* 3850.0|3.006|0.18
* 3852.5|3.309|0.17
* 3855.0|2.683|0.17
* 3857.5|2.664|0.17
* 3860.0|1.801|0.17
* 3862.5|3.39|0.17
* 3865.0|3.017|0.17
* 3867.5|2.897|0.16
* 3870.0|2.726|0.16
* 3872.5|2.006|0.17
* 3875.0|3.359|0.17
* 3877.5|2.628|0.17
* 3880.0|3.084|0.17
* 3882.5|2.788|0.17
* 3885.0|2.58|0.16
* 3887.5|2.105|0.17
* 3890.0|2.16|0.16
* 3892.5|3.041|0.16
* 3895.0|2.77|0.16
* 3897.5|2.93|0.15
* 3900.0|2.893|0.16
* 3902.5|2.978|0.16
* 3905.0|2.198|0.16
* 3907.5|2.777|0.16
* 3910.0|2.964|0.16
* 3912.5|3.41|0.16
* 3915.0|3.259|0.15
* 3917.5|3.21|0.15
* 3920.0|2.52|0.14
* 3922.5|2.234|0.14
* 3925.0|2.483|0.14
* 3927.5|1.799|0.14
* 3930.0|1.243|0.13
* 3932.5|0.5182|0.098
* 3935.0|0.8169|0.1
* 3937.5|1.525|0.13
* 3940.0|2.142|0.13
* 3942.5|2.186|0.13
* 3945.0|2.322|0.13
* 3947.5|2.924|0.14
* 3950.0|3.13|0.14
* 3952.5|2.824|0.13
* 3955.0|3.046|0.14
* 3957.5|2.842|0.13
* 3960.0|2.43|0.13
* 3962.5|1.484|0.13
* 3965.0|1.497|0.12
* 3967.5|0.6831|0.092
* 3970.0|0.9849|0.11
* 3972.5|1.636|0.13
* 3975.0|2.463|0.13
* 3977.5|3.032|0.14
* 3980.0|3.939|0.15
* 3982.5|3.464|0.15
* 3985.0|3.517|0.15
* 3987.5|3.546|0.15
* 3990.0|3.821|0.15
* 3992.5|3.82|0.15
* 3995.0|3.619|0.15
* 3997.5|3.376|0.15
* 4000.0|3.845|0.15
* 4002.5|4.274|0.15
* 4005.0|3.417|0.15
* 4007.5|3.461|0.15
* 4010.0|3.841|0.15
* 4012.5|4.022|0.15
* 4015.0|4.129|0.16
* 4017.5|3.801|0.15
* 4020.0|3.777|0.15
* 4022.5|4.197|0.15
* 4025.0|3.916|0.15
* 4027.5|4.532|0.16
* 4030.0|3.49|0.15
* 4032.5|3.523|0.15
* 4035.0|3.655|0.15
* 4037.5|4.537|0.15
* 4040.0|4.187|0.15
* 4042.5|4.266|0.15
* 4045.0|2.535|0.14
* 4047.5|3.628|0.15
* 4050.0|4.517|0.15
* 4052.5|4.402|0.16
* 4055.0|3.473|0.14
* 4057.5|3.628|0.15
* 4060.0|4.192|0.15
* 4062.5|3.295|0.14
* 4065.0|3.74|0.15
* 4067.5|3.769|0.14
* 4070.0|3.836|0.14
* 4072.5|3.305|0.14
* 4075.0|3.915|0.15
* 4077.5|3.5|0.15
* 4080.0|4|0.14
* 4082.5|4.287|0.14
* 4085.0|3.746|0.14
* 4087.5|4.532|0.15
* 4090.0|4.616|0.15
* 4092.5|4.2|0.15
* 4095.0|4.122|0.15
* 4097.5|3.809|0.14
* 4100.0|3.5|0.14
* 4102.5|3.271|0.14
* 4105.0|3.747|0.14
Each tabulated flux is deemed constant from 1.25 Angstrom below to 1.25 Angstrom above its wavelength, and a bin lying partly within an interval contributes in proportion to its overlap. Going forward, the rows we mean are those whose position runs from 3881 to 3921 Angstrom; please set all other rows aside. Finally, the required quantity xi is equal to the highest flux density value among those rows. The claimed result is 3.41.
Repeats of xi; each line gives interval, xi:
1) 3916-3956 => 3.21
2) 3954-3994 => 3.939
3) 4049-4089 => 4.532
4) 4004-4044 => 4.537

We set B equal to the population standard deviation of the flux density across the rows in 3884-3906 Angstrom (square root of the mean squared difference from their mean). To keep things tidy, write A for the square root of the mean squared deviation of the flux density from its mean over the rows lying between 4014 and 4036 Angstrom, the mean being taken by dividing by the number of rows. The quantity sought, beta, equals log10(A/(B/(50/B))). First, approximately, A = 0.32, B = 0.36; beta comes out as 2.10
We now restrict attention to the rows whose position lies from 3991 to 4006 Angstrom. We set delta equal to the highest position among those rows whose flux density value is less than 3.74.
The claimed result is 4005.0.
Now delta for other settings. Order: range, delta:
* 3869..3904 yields 3902.5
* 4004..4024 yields 4007.5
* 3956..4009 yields 4007.5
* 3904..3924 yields 3922.5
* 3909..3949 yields 3947.5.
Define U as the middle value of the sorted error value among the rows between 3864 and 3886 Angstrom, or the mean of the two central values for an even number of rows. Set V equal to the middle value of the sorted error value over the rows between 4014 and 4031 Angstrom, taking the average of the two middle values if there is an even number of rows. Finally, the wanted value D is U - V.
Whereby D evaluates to 0.020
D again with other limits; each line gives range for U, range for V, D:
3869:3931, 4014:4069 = 0.010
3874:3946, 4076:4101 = 0.015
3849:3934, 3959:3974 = 0.035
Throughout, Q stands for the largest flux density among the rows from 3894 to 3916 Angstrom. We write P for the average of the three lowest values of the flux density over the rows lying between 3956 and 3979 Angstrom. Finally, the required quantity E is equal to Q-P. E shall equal 2.4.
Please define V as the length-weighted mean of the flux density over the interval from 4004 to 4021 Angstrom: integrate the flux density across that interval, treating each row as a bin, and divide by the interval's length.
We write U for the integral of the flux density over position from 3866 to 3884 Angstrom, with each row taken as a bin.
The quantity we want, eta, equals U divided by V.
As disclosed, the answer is 13.2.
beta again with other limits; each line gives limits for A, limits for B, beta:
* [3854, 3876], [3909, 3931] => 1.73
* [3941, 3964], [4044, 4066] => 1.87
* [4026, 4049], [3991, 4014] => 2.57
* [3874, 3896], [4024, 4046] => 1.74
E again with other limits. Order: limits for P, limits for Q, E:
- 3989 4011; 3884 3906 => -0.4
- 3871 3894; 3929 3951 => 1.0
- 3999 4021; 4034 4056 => 1.0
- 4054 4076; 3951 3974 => -0.3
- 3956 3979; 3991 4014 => 3.2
